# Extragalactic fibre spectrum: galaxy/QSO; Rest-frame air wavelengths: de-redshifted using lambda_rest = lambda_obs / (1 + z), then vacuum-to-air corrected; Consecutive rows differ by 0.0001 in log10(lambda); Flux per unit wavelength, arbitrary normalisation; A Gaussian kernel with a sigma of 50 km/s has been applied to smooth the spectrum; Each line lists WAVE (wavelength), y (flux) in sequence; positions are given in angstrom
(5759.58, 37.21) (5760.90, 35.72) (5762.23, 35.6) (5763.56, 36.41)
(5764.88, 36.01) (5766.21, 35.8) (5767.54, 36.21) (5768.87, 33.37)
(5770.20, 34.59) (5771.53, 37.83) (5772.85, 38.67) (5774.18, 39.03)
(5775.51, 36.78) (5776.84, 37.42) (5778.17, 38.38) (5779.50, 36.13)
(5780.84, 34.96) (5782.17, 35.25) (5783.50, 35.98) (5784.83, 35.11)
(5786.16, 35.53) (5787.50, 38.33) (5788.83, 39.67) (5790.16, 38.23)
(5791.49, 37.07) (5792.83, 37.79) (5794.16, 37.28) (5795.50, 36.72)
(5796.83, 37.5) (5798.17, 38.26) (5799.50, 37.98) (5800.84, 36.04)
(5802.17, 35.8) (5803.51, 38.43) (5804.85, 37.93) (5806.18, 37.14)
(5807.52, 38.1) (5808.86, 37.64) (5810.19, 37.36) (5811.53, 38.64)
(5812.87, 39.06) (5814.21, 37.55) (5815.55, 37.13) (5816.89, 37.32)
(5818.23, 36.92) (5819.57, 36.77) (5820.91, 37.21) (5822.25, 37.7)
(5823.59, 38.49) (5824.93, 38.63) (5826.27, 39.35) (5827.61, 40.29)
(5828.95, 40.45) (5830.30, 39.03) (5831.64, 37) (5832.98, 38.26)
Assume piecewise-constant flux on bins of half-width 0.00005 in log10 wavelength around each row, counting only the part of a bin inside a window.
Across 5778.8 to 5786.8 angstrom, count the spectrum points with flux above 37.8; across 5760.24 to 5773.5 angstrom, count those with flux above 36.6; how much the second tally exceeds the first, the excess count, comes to 2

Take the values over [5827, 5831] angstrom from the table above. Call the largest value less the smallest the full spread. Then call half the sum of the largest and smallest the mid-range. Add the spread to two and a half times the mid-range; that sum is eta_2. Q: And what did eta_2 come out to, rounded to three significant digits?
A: 101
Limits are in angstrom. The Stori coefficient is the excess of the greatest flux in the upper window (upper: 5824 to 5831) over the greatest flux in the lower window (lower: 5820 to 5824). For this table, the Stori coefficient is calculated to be 2.0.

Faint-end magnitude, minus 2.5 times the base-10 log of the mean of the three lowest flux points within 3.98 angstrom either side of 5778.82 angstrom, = -3.87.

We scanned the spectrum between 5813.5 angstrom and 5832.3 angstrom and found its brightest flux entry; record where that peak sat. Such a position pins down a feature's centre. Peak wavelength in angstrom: 5828.95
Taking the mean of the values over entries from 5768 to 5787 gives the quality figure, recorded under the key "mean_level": 36.4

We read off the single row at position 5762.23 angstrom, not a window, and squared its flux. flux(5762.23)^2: 1267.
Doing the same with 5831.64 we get 1369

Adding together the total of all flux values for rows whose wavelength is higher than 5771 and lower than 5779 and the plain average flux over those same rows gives 266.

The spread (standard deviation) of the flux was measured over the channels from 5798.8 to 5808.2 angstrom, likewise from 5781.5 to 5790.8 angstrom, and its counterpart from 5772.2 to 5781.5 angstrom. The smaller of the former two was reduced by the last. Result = -0.4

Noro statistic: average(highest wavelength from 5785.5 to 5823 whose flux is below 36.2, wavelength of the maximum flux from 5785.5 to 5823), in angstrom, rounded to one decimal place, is 5795.5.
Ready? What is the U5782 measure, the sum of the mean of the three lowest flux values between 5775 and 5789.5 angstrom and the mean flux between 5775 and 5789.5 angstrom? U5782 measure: 71.8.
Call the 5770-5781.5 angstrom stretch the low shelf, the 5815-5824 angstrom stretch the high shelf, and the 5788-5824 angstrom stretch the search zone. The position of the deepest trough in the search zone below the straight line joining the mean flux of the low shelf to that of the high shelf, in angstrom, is 5802.17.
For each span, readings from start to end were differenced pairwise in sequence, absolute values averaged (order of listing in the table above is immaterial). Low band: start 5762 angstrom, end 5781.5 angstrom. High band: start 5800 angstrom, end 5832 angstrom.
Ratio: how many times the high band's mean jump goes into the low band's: 1.7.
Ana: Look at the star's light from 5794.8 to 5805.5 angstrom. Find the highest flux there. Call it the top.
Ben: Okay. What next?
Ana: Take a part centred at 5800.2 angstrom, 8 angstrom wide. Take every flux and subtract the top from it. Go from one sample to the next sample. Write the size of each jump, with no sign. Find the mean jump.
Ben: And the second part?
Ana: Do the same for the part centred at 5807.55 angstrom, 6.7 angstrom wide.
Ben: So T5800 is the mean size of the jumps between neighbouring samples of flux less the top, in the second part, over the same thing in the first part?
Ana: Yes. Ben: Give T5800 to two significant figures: 0.53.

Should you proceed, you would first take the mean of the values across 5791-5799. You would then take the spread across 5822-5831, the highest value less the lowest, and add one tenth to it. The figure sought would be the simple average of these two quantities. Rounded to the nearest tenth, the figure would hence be 20.1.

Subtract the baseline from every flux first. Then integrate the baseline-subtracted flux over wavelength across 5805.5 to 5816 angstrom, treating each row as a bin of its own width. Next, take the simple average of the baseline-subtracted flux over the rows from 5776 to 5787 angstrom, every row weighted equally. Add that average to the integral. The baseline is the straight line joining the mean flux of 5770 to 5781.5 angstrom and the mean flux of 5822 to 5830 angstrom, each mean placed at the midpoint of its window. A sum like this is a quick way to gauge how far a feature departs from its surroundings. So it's -9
